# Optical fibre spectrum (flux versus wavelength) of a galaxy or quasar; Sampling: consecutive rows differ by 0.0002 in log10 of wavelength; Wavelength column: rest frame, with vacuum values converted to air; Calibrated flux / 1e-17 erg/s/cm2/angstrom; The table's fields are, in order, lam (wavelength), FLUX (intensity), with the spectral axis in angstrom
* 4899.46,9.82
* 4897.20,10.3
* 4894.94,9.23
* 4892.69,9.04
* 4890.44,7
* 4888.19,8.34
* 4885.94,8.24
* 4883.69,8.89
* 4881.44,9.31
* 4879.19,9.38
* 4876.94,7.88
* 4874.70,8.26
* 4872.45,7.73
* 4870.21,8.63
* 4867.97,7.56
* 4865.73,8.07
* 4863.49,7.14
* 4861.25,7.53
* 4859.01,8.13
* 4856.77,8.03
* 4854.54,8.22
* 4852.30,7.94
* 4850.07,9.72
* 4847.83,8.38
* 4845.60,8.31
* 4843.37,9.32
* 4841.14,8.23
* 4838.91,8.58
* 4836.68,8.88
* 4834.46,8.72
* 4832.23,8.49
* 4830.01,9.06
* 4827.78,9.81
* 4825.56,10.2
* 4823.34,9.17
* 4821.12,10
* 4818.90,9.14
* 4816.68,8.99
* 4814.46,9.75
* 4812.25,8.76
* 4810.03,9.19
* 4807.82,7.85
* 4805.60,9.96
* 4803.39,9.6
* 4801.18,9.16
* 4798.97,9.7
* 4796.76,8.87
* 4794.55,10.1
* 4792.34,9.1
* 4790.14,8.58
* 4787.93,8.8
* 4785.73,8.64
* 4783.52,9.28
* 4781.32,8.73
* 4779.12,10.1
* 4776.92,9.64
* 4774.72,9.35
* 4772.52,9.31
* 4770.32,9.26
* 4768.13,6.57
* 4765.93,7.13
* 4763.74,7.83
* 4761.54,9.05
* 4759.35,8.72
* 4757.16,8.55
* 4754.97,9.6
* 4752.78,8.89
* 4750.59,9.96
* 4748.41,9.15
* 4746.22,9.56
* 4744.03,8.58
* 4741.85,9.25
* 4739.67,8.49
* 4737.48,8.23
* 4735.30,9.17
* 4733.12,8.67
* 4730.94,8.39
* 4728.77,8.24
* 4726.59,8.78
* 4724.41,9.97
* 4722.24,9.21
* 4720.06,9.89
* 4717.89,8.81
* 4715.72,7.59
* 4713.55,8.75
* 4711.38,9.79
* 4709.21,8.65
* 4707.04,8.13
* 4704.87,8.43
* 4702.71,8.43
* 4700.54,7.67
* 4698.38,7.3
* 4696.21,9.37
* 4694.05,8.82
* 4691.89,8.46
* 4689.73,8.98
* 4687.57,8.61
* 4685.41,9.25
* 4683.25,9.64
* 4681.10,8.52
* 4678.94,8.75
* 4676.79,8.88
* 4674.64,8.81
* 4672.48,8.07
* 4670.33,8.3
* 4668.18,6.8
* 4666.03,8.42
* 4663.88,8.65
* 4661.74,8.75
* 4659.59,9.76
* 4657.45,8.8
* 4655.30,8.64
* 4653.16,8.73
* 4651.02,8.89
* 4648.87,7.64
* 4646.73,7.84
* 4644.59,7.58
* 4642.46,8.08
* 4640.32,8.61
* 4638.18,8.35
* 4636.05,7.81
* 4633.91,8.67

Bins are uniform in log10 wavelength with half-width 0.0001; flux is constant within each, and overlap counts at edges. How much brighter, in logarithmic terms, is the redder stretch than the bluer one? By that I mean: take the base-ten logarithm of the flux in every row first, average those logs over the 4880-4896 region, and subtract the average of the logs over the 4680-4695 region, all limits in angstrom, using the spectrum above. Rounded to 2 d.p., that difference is -0.02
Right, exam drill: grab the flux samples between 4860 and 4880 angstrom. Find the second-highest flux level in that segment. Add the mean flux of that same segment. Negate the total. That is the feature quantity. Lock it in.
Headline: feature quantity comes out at -16.6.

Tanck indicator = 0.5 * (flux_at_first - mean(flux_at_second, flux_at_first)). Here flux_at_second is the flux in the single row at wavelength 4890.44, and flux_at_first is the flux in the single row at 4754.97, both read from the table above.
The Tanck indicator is 0.65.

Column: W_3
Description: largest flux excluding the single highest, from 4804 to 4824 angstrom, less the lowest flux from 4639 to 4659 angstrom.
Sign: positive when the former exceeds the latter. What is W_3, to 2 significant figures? 2.4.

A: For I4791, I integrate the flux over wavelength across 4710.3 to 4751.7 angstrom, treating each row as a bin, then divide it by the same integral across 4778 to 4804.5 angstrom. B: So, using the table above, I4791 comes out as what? 1.5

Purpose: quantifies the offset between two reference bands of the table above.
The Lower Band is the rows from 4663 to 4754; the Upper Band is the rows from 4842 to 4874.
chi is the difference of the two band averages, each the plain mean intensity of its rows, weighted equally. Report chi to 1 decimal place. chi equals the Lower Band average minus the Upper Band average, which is 0.5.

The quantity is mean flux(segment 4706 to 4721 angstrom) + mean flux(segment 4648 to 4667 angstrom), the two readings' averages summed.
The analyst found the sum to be 17.5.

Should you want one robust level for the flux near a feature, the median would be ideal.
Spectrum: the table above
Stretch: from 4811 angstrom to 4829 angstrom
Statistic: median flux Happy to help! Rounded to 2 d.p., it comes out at 9.46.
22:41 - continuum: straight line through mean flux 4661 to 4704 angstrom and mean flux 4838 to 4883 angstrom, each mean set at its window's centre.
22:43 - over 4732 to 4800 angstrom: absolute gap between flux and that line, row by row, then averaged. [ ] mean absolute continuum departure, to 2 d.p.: 0.76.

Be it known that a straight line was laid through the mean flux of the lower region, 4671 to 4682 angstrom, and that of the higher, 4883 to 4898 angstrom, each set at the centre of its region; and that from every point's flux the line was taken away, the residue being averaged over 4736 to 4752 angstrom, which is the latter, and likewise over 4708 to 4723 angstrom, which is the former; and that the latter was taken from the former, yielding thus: -0.1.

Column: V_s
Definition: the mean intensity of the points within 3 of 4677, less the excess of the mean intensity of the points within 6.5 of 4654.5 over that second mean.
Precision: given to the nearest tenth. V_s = 8.9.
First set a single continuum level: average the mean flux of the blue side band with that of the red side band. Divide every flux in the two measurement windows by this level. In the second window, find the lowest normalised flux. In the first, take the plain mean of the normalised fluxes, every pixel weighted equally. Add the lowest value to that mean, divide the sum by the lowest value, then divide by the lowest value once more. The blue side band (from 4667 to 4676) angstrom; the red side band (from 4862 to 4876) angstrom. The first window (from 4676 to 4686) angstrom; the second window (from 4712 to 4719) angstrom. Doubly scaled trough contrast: 2.29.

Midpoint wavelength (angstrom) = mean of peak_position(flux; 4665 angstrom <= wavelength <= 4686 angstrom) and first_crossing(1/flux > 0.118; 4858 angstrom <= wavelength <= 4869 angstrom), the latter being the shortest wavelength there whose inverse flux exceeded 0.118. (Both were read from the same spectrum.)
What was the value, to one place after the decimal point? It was 4771.1 angstrom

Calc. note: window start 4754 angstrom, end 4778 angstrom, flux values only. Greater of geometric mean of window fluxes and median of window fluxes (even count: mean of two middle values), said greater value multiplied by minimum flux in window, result 59.5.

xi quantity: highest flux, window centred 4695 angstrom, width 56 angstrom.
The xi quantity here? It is 9.89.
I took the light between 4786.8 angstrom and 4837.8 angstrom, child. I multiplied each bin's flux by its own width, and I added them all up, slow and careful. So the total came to 470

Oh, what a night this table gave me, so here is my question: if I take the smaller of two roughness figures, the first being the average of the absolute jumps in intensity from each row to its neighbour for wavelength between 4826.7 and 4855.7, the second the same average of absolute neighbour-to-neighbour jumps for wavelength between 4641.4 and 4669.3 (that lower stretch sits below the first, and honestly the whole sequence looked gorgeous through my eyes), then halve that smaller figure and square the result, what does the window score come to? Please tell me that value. 0.074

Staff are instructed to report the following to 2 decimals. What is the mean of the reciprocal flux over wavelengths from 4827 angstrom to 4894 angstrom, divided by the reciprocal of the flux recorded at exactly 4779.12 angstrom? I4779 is 1.21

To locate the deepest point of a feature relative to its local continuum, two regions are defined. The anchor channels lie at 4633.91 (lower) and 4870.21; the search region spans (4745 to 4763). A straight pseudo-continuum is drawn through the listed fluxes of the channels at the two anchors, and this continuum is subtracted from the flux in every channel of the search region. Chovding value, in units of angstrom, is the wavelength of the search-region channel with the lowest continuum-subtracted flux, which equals 4757.16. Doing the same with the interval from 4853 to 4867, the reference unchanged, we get 4863.49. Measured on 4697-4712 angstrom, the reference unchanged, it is 4698.38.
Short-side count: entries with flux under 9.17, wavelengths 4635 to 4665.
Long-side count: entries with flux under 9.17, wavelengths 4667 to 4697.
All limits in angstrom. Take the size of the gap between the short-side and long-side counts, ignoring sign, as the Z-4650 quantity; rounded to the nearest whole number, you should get 2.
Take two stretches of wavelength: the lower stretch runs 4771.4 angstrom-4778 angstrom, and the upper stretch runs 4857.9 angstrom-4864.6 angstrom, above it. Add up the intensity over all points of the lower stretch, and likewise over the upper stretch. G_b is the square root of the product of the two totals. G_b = 25.4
